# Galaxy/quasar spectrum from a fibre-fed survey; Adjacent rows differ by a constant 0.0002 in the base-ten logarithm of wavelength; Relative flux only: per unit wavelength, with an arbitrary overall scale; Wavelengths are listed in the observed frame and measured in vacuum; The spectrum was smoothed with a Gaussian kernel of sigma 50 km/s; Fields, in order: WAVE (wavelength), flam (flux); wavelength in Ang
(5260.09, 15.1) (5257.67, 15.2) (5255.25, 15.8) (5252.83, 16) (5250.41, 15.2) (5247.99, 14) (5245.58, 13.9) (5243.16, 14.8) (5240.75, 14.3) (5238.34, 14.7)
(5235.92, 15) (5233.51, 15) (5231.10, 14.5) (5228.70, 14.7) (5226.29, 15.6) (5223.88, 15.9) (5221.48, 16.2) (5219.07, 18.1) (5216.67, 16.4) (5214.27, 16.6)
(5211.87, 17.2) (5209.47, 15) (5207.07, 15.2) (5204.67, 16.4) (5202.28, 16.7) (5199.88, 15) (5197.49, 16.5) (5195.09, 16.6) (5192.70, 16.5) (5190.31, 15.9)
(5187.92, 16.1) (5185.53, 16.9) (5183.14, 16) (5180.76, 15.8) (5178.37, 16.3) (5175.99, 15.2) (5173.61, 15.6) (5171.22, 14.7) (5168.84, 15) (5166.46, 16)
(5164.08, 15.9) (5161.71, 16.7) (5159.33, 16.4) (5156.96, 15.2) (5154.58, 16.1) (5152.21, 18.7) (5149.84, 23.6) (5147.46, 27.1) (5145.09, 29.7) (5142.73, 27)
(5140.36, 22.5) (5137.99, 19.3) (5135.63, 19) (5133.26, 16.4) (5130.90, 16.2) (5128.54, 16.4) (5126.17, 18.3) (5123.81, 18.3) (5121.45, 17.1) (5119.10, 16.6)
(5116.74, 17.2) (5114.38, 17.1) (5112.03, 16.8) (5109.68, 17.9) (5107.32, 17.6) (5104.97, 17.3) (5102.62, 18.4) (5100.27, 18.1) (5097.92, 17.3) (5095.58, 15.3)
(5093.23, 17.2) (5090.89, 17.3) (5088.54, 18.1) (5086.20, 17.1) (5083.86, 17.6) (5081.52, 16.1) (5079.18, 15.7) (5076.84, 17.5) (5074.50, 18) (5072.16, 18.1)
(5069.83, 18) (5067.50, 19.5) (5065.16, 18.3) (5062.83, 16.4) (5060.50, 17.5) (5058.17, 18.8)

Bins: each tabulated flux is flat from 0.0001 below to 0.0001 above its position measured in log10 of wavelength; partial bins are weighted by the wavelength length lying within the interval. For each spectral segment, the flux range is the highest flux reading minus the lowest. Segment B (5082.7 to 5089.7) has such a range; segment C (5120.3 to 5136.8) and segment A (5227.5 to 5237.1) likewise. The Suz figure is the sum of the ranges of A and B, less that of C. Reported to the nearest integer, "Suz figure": -1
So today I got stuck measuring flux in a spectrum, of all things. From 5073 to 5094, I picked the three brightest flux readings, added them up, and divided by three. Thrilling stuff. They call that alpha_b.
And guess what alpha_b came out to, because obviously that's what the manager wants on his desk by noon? 17.9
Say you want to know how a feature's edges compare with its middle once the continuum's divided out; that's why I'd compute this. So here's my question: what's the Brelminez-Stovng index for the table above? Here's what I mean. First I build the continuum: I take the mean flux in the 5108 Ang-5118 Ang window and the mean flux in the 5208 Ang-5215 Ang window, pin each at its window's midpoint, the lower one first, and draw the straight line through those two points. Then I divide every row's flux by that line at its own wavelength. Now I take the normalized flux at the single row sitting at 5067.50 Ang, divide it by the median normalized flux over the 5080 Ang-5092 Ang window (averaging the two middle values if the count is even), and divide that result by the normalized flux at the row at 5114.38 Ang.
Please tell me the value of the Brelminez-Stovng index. 1.12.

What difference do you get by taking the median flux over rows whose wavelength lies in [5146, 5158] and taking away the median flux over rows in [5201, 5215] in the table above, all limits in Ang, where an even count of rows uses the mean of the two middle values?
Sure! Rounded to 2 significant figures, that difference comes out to 2.2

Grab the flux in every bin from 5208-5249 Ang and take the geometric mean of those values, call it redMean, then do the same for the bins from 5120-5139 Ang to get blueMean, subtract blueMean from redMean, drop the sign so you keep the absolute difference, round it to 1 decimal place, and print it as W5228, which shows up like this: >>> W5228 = 2.2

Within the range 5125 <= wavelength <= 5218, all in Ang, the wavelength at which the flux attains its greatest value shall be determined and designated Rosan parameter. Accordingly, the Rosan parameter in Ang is 5145.09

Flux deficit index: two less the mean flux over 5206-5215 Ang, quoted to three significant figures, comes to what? -14.0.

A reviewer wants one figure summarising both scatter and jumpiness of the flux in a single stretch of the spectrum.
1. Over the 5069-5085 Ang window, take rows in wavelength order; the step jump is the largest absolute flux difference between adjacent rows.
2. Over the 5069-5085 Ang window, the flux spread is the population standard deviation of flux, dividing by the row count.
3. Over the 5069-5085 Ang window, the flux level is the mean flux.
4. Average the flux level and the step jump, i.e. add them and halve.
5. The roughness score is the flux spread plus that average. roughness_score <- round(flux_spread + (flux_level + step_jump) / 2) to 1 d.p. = 10.4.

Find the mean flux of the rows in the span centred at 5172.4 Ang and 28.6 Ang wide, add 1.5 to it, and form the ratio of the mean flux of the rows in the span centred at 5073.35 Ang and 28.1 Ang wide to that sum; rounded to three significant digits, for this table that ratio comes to 1.01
